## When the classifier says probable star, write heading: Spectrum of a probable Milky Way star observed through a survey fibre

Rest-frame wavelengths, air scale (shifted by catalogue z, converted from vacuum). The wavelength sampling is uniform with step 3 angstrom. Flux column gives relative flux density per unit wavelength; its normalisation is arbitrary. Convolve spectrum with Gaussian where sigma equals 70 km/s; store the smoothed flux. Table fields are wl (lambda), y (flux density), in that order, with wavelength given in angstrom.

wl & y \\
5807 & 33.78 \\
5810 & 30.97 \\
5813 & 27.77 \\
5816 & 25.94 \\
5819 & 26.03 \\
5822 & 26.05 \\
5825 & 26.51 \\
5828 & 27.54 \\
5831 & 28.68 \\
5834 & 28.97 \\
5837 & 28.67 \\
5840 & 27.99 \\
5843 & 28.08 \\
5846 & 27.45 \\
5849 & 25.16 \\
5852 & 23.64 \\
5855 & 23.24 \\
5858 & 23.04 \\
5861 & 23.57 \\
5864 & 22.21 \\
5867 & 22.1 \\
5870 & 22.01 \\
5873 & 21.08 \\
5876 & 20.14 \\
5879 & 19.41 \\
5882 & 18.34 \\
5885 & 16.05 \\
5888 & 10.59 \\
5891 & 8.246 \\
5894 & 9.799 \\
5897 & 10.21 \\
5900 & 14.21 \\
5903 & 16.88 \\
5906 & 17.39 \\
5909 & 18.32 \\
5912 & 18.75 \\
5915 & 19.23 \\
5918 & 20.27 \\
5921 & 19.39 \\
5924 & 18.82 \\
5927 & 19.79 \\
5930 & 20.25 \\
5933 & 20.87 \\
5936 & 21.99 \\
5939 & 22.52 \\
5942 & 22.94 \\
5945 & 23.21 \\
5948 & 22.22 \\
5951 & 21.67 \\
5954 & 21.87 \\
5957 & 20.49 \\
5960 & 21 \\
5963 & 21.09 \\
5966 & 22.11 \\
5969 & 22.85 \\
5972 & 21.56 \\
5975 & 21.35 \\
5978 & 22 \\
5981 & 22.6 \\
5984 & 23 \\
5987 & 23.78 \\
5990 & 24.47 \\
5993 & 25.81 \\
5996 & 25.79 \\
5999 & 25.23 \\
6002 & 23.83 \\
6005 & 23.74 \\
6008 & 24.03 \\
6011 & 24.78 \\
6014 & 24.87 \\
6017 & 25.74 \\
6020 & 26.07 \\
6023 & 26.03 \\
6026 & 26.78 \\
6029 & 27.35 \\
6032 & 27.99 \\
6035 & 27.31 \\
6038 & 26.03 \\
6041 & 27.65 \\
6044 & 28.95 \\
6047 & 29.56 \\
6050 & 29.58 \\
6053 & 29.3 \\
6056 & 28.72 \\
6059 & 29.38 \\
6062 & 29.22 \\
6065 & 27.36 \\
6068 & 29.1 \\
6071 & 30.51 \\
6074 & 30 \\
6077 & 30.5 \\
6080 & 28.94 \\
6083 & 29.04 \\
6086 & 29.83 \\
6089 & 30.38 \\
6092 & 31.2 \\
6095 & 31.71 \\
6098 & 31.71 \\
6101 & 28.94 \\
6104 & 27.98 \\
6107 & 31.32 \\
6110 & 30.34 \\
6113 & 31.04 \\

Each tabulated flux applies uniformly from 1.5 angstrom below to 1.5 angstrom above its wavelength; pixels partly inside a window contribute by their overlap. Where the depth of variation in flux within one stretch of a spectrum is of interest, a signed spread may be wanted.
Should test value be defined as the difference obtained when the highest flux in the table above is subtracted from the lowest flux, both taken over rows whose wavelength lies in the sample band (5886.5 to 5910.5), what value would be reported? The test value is -10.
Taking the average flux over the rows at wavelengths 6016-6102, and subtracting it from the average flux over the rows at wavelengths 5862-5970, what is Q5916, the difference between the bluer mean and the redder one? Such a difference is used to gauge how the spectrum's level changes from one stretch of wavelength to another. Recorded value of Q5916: -10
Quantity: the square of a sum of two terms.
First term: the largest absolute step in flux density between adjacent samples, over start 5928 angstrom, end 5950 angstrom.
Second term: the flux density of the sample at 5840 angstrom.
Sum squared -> 847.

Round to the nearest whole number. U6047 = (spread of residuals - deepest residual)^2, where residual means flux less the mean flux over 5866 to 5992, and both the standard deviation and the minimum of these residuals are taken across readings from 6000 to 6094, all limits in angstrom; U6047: 4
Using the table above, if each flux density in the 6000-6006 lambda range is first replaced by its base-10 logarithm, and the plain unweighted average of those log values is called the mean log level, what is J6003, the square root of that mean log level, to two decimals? 1.17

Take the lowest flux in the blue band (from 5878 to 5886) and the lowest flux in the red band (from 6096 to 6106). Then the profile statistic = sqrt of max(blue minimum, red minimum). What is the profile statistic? 5.3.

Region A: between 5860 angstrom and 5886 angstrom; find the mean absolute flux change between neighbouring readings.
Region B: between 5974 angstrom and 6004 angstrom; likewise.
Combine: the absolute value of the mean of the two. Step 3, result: 0.83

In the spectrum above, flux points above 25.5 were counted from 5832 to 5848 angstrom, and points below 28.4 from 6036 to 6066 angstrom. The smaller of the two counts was 3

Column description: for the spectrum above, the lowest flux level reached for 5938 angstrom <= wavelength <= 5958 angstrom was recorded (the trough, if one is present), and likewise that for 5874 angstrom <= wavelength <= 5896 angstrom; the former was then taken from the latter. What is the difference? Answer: -12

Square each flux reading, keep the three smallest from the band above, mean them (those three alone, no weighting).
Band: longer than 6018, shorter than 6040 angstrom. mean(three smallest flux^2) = 678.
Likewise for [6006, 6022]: 603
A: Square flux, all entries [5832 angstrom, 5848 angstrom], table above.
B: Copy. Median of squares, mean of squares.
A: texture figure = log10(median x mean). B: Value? 5.8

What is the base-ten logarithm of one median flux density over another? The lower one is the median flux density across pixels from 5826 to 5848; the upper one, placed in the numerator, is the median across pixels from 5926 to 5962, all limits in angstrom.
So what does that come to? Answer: -0.11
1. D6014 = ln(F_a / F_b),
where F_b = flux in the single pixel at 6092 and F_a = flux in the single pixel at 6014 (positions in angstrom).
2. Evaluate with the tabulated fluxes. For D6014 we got -0.23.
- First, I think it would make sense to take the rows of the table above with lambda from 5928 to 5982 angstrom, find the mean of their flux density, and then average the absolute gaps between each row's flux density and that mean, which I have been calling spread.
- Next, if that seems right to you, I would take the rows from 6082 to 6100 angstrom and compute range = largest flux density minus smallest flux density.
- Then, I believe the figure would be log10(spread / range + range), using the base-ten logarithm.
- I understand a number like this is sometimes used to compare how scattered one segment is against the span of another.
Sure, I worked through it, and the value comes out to 0.47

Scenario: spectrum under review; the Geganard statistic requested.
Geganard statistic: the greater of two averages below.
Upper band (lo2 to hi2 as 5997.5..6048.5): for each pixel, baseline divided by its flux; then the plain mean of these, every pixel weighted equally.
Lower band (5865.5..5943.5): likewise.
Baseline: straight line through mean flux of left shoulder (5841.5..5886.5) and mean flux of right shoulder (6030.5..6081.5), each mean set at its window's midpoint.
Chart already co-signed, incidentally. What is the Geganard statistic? 1.41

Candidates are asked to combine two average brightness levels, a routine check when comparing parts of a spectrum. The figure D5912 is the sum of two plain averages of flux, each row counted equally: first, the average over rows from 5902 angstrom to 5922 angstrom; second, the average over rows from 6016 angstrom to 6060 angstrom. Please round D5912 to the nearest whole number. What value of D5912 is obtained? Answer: 46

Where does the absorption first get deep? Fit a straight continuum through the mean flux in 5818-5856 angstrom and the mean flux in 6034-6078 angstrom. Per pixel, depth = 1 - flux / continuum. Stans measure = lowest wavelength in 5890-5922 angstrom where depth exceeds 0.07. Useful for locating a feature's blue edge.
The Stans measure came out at 5891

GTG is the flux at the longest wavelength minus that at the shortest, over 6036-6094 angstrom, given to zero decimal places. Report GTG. 5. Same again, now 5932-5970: 2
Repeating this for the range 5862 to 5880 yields -3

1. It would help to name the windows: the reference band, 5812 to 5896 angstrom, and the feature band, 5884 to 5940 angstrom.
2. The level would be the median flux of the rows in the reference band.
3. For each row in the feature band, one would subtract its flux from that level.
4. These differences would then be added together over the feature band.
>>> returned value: 125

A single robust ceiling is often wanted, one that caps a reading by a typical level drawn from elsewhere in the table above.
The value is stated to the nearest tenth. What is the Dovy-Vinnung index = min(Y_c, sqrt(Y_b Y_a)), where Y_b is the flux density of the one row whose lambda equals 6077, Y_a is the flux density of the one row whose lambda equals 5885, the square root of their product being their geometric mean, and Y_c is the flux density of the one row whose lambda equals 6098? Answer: 22.1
